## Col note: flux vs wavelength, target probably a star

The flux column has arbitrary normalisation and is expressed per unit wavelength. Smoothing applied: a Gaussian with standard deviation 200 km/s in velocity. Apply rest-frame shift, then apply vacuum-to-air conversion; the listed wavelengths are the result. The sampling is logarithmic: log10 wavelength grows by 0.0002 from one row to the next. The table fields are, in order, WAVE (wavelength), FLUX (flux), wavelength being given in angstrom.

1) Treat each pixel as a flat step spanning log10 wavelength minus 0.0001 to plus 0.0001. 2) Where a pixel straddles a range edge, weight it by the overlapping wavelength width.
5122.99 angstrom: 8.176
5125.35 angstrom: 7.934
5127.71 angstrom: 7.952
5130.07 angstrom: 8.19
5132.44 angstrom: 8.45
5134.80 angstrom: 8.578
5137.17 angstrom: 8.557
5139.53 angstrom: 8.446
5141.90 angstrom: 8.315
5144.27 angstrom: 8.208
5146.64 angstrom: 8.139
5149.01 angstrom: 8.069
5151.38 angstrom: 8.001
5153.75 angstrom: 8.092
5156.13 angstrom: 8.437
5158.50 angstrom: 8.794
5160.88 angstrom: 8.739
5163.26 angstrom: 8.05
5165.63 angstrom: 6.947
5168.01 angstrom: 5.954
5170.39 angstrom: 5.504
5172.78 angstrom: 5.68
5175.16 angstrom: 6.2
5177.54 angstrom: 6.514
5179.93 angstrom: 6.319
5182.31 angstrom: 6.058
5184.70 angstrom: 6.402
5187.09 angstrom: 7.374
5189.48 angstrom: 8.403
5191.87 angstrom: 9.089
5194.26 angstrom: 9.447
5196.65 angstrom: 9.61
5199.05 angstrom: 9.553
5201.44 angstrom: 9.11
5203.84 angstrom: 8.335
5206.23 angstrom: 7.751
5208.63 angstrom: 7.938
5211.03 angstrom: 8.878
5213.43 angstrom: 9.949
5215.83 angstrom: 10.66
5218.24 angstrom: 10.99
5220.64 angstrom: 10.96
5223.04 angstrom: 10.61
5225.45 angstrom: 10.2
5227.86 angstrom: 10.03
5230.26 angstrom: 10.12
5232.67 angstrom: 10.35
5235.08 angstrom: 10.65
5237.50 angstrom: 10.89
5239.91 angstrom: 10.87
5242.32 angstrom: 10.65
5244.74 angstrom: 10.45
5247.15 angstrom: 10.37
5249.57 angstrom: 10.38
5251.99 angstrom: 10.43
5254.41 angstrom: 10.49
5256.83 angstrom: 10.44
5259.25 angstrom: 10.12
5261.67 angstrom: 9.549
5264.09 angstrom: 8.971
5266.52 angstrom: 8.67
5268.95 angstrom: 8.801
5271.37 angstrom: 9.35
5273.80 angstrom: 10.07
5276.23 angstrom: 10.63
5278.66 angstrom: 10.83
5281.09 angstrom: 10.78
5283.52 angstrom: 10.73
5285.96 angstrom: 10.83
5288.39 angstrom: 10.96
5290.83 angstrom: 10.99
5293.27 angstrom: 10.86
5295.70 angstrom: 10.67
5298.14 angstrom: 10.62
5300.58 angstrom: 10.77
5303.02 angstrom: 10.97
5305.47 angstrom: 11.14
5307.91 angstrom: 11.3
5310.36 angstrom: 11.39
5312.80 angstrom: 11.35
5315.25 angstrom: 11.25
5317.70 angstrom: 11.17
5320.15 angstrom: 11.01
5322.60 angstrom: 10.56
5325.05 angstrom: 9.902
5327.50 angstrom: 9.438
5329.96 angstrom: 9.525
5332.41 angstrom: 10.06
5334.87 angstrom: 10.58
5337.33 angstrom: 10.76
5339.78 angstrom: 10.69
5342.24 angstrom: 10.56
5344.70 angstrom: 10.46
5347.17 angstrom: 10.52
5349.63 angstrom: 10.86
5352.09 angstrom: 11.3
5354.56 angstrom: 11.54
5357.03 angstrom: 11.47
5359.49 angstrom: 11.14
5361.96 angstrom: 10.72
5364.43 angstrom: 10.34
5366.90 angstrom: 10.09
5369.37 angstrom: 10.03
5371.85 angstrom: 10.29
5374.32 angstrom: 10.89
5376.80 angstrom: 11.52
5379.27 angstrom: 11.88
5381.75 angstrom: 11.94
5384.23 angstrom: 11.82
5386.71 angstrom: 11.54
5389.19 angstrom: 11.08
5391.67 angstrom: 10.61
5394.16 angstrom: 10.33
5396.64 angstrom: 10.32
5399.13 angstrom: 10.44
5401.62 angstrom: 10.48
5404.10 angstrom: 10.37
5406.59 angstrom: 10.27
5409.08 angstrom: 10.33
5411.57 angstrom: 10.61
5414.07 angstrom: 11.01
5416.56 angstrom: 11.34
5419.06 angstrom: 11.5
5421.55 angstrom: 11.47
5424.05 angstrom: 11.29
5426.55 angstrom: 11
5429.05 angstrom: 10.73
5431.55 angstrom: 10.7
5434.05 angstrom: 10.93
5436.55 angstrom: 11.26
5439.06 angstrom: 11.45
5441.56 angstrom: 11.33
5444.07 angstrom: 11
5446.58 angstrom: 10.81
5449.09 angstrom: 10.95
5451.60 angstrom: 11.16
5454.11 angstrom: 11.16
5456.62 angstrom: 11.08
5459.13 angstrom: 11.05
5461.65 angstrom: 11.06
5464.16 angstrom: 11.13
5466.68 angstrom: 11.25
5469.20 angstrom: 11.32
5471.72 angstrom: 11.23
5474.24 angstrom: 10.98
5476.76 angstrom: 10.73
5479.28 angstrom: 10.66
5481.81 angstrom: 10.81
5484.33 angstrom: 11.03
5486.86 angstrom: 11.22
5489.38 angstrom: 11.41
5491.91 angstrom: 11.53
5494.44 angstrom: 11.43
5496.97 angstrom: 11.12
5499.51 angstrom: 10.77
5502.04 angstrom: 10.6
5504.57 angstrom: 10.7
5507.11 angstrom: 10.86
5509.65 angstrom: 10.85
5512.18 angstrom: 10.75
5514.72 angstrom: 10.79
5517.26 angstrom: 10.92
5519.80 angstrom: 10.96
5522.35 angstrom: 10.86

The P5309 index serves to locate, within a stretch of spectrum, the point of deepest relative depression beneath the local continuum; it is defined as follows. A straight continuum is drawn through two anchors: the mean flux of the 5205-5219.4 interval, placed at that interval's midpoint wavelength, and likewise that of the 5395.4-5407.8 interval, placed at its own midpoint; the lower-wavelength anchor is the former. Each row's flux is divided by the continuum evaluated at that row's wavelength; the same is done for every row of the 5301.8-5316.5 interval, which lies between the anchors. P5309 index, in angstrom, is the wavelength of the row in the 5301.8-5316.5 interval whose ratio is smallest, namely 5303.02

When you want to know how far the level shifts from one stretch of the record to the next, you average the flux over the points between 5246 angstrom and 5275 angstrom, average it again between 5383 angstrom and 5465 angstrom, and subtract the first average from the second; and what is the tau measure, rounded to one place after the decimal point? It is 1.2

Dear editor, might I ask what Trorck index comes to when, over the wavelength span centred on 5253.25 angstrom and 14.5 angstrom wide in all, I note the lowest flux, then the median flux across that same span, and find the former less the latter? -0.3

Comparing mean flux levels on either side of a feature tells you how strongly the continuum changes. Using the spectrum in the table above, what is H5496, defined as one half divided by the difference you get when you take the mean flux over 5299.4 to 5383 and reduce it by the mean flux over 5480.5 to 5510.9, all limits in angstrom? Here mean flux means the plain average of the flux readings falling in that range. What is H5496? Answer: -2.3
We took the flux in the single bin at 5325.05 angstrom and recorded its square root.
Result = 3.15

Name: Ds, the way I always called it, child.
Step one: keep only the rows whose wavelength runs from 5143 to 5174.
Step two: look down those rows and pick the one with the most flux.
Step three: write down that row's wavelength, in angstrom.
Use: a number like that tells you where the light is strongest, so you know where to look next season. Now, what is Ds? 5158.50 angstrom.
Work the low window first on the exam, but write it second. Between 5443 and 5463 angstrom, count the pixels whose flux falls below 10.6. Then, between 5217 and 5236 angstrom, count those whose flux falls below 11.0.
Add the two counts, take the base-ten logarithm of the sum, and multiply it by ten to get 9.0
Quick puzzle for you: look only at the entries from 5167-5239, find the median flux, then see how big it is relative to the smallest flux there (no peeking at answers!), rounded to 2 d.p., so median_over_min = 1.65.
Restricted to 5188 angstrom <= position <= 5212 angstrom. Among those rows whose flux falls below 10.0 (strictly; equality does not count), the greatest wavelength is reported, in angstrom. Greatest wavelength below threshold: 5211.03 angstrom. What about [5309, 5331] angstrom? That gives 5329.96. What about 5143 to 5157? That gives 5156.13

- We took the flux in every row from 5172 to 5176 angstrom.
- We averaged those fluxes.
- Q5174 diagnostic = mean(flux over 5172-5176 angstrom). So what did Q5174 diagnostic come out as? 5.9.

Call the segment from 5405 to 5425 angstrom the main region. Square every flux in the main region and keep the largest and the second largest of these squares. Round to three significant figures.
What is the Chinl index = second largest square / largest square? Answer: 0.995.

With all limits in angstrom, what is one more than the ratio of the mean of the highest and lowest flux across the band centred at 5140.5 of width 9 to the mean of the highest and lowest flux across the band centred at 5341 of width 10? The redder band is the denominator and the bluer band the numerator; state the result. 1.79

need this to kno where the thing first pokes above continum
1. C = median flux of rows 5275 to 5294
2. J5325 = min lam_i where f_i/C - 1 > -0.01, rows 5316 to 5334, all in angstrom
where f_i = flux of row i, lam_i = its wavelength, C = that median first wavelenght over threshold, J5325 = 5317.70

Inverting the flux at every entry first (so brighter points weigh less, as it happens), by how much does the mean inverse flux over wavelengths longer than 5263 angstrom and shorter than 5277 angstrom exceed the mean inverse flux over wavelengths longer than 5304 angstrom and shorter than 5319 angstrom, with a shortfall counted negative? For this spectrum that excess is 0.018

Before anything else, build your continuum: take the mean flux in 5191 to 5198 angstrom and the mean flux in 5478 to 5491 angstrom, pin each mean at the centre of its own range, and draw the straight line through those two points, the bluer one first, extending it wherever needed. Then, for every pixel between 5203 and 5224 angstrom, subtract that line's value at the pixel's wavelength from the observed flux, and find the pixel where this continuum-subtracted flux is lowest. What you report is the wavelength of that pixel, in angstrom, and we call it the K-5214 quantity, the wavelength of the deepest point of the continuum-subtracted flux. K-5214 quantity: 5206.23 angstrom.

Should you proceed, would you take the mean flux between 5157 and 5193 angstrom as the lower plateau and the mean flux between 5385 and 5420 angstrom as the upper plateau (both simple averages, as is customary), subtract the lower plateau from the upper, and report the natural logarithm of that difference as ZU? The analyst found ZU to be 1.3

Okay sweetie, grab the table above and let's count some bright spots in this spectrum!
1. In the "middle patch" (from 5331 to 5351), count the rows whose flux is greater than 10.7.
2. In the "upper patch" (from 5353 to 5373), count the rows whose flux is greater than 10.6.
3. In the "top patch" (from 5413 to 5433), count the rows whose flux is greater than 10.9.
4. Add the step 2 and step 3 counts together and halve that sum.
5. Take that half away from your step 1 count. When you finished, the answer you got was -3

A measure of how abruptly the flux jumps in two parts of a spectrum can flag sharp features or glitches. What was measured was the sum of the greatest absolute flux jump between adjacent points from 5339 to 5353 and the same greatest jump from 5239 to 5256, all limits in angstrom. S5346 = 0.7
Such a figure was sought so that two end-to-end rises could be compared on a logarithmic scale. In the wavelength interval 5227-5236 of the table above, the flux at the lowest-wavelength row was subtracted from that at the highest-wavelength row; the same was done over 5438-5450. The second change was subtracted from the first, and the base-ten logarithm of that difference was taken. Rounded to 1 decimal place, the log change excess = 0.0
